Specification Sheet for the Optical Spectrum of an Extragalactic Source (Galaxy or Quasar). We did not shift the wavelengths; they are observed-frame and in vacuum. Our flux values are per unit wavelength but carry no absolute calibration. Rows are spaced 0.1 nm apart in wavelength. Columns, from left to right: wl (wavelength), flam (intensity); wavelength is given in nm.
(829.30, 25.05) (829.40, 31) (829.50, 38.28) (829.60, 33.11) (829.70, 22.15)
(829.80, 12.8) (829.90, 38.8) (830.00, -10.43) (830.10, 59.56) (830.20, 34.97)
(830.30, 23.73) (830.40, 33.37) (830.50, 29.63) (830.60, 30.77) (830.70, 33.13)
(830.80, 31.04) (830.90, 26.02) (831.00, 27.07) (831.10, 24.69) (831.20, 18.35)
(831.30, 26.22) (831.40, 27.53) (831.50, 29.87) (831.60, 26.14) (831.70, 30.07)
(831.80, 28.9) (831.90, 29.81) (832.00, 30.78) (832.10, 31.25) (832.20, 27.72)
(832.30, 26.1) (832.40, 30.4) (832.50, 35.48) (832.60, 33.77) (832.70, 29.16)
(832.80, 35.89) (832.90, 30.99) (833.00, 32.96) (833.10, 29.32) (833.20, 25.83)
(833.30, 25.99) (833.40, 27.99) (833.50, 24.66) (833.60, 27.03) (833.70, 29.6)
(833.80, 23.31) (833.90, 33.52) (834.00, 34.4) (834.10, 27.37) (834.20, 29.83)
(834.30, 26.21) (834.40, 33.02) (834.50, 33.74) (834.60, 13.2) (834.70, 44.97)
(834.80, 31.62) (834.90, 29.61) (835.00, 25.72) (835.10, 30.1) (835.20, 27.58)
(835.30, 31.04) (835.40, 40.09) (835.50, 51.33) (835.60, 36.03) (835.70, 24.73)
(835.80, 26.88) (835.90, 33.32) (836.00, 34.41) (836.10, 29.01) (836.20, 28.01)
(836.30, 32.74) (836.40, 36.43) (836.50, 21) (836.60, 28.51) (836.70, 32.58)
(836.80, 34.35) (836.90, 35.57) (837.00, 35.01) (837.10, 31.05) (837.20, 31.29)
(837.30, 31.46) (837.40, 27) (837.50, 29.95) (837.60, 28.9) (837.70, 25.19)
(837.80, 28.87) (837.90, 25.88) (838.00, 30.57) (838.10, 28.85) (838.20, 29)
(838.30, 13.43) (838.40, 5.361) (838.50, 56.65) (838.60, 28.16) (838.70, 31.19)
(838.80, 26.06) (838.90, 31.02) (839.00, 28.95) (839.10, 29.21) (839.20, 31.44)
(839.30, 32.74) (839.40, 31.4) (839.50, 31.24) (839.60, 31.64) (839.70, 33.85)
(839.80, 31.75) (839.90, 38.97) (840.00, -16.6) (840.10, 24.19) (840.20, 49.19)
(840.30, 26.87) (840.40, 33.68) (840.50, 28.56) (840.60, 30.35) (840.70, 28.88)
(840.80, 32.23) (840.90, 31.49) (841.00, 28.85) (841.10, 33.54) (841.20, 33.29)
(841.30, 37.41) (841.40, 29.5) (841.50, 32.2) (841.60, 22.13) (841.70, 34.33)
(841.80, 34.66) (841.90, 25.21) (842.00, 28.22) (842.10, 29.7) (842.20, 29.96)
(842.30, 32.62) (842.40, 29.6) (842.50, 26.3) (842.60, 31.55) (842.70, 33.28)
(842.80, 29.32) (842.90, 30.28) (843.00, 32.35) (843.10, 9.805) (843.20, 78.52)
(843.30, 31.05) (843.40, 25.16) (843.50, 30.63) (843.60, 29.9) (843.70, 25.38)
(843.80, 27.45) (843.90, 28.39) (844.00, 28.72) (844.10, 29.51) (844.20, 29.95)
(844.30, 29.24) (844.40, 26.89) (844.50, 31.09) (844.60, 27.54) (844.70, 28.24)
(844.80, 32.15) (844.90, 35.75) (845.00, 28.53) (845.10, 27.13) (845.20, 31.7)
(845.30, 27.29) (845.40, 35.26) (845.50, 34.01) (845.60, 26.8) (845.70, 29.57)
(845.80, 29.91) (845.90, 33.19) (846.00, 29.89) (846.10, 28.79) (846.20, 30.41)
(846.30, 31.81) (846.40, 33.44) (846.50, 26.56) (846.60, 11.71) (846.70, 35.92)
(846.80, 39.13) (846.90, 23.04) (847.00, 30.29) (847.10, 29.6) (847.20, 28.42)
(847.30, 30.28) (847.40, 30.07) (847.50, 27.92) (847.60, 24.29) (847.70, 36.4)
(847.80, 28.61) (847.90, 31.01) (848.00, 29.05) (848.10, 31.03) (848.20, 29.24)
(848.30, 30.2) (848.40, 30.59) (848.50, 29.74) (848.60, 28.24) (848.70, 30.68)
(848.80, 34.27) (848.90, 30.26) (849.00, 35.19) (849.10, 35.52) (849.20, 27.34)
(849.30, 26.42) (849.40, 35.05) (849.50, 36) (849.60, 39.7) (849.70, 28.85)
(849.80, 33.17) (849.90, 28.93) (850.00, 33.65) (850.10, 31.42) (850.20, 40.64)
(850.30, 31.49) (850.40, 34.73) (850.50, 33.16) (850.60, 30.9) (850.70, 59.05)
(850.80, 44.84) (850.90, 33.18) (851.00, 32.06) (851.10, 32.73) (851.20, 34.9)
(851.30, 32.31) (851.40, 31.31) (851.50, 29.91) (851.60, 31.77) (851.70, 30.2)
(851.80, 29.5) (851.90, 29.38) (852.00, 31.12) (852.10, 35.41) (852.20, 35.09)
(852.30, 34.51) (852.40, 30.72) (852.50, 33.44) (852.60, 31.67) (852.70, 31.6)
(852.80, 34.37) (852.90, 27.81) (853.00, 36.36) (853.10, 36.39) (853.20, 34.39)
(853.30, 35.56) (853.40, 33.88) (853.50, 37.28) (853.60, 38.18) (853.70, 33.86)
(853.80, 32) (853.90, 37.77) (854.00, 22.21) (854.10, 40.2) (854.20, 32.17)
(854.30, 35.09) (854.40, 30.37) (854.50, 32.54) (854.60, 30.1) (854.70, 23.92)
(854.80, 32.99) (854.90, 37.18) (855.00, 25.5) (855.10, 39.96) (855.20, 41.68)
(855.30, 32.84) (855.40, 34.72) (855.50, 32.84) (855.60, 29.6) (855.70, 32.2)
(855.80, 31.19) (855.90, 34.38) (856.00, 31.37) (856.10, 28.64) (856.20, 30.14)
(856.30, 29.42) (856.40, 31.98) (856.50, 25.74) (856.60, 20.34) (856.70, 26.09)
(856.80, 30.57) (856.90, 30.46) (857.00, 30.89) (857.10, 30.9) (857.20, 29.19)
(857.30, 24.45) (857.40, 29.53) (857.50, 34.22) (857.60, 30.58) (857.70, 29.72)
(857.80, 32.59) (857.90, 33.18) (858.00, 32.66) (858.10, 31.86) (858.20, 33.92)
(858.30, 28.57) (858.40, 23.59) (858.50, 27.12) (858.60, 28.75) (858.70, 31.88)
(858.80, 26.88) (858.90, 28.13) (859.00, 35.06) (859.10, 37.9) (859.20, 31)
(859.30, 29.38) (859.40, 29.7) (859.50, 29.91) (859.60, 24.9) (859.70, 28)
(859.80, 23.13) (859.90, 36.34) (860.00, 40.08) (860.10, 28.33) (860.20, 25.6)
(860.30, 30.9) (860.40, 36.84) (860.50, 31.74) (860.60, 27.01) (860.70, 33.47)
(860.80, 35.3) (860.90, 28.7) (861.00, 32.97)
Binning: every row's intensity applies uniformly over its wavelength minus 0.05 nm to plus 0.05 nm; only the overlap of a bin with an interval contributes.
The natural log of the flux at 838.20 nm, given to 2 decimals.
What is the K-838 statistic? 3.37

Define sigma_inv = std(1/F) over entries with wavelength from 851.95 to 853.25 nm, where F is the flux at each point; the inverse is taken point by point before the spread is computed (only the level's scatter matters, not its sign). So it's 0.0024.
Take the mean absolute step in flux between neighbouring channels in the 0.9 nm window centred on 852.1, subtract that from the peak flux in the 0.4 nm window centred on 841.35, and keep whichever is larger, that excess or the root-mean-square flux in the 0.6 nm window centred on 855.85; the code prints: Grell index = 35.6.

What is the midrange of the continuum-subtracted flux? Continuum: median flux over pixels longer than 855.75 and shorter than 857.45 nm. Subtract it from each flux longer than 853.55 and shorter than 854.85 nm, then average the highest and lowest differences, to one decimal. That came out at 1.1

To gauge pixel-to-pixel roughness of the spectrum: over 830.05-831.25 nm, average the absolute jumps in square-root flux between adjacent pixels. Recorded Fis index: 0.55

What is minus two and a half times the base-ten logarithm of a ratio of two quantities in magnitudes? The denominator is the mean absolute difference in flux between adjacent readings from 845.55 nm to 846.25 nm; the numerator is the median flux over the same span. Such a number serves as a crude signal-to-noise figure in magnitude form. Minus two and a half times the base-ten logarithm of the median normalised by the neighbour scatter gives -2.9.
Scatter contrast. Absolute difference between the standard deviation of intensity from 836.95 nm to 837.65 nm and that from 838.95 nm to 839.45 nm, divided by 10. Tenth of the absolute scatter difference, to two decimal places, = 0.09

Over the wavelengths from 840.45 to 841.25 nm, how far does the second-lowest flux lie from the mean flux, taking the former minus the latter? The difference -2.0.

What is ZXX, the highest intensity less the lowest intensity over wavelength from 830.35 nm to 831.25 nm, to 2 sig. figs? 15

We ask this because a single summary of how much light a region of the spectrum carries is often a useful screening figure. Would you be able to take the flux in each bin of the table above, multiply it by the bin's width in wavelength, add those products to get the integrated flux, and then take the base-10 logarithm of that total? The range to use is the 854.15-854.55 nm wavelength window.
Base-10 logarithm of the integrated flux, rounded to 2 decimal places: 1.11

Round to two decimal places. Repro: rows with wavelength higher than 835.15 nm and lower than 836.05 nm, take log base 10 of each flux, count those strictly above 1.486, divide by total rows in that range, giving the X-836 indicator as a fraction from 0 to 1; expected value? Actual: 0.67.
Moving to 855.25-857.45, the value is 0.45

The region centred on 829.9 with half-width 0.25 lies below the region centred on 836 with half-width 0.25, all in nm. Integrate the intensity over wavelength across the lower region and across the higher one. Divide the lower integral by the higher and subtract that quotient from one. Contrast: 0.19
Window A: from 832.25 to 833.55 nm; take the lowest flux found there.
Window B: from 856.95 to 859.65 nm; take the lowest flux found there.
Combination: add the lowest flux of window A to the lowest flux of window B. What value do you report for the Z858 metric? 48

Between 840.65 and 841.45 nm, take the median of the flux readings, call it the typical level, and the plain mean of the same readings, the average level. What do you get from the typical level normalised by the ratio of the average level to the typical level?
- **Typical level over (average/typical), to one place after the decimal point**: 31.8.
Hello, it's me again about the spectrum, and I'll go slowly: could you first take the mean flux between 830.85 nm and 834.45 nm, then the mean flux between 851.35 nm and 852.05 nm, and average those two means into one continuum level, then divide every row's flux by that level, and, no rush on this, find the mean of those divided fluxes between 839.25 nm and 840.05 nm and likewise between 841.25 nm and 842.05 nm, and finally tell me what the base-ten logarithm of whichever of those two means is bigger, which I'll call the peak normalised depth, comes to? 0.012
